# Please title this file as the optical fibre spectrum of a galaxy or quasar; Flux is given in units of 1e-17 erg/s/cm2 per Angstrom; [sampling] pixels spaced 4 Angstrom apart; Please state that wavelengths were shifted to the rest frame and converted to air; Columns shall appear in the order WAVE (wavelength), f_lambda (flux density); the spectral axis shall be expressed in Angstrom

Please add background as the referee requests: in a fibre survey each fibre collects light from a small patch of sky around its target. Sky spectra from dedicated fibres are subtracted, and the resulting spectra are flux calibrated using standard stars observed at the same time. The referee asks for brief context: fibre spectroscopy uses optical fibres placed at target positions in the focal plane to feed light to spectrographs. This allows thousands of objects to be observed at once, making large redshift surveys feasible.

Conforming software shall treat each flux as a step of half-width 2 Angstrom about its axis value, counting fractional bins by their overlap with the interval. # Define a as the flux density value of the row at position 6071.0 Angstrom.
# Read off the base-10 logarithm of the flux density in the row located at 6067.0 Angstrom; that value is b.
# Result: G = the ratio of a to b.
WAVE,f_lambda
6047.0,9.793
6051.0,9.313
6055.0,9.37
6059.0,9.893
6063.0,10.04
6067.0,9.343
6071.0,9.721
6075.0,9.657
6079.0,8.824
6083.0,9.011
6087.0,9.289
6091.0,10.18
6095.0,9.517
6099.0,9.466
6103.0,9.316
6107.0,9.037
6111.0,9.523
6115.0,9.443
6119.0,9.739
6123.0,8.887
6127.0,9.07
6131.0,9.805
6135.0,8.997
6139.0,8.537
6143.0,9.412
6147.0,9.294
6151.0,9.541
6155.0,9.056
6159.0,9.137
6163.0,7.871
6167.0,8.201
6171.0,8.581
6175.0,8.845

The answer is 10.0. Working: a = 9.721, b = 0.970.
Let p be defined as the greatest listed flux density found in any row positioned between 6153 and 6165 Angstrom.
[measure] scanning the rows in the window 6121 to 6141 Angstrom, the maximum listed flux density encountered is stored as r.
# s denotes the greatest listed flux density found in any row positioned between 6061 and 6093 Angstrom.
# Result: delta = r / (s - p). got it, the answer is 9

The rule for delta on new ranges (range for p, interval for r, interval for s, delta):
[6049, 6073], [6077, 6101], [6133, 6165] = -20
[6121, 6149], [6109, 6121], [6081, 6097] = 26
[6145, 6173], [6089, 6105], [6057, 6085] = 20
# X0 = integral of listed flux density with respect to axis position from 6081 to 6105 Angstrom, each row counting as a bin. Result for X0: 227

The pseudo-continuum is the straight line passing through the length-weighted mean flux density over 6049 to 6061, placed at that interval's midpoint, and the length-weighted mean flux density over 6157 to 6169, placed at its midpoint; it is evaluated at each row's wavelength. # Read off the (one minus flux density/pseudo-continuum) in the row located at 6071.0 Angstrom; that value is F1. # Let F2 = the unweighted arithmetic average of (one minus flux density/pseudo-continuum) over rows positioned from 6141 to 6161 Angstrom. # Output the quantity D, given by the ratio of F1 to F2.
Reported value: 0.4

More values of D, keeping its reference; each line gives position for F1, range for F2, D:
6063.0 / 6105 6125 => 1.3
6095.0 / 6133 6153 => 0.7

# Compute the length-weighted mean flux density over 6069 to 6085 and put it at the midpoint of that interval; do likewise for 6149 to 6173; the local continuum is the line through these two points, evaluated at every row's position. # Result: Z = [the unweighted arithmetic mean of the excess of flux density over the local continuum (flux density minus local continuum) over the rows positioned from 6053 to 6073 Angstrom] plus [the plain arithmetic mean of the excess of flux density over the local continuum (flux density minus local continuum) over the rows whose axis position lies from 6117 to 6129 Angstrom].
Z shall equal 0.52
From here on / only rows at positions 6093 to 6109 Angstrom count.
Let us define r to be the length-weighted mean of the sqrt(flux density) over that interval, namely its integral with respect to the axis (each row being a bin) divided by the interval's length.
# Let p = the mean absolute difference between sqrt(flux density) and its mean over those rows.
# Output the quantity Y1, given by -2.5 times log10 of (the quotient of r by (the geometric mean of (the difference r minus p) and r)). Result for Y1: -0.0046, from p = 0.026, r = 3.06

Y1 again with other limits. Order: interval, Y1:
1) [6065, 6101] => -0.0085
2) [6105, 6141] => -0.0106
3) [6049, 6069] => -0.0085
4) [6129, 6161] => -0.0086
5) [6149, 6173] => -0.0162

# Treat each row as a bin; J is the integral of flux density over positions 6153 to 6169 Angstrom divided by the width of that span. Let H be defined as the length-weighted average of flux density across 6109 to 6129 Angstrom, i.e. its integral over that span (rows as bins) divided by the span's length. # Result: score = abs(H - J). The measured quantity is 0.77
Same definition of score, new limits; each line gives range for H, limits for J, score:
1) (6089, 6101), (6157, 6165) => 1.22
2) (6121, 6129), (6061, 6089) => 0.43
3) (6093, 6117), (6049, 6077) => 0.24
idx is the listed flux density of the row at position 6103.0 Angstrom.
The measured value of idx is 9.316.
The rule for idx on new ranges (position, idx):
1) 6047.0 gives 9.793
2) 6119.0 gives 9.739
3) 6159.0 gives 9.137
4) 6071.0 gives 9.721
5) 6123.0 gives 8.887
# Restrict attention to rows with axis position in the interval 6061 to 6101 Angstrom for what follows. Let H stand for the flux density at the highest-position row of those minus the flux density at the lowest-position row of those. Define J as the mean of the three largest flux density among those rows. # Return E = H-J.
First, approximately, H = -0.6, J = 9.98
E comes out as -10.6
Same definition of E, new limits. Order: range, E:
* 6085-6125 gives -10.2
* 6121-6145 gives -8.9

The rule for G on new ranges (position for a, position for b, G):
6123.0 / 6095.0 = 9.1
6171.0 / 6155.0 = 9.0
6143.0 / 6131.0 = 9.5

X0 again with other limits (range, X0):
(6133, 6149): 145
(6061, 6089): 264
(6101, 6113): 112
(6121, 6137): 147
